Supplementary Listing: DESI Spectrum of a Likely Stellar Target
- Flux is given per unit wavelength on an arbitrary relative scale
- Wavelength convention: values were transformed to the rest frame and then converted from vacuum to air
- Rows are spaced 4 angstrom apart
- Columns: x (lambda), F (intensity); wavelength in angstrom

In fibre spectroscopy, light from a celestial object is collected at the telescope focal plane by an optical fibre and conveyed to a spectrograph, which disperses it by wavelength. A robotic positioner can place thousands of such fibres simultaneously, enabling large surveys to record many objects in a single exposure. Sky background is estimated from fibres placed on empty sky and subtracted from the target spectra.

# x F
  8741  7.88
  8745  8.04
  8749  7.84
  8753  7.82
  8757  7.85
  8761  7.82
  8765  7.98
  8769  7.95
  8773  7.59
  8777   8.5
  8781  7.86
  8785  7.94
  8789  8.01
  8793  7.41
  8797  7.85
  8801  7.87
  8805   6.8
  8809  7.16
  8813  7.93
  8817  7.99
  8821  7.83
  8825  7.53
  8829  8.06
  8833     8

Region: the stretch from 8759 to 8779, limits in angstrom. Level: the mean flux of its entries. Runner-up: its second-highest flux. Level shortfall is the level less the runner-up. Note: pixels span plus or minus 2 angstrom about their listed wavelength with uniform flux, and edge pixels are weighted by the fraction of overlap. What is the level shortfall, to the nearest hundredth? -0.01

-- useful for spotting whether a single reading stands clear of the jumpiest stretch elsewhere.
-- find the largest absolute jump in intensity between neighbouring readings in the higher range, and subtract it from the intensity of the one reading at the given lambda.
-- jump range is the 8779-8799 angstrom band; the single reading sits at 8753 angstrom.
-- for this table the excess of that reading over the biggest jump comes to 7.22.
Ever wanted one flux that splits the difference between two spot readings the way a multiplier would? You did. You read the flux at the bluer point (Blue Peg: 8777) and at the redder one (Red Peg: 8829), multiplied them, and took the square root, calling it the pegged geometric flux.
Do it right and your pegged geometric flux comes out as 8.28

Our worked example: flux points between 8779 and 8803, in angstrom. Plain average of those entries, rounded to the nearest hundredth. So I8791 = 7.82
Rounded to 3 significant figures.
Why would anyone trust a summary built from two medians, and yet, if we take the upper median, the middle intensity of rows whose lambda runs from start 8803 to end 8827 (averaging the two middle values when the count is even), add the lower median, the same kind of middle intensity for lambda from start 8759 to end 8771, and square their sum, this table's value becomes 244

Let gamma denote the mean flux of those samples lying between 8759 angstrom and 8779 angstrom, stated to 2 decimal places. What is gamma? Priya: 7.97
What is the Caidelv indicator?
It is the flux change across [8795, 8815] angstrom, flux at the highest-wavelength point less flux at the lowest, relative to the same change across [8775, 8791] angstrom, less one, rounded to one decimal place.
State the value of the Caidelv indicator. -1.2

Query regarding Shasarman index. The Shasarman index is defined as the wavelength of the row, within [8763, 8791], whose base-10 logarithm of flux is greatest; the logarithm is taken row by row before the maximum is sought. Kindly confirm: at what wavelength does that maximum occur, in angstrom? 8777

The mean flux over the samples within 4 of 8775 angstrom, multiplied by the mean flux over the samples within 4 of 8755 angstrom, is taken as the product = 63.0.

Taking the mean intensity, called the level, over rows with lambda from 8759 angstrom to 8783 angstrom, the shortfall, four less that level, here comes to -3.95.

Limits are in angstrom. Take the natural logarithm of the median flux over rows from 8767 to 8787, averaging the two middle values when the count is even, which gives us 2.07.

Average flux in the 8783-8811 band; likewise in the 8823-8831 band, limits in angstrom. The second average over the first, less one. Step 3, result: 0.029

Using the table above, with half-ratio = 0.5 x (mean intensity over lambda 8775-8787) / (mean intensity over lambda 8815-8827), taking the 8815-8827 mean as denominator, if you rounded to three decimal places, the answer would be 0.520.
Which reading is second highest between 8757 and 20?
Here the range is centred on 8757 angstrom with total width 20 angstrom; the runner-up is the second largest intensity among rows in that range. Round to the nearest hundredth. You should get 7.85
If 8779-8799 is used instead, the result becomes 7.94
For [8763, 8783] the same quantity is 7.98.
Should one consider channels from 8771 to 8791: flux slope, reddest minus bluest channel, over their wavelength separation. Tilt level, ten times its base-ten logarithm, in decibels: -16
